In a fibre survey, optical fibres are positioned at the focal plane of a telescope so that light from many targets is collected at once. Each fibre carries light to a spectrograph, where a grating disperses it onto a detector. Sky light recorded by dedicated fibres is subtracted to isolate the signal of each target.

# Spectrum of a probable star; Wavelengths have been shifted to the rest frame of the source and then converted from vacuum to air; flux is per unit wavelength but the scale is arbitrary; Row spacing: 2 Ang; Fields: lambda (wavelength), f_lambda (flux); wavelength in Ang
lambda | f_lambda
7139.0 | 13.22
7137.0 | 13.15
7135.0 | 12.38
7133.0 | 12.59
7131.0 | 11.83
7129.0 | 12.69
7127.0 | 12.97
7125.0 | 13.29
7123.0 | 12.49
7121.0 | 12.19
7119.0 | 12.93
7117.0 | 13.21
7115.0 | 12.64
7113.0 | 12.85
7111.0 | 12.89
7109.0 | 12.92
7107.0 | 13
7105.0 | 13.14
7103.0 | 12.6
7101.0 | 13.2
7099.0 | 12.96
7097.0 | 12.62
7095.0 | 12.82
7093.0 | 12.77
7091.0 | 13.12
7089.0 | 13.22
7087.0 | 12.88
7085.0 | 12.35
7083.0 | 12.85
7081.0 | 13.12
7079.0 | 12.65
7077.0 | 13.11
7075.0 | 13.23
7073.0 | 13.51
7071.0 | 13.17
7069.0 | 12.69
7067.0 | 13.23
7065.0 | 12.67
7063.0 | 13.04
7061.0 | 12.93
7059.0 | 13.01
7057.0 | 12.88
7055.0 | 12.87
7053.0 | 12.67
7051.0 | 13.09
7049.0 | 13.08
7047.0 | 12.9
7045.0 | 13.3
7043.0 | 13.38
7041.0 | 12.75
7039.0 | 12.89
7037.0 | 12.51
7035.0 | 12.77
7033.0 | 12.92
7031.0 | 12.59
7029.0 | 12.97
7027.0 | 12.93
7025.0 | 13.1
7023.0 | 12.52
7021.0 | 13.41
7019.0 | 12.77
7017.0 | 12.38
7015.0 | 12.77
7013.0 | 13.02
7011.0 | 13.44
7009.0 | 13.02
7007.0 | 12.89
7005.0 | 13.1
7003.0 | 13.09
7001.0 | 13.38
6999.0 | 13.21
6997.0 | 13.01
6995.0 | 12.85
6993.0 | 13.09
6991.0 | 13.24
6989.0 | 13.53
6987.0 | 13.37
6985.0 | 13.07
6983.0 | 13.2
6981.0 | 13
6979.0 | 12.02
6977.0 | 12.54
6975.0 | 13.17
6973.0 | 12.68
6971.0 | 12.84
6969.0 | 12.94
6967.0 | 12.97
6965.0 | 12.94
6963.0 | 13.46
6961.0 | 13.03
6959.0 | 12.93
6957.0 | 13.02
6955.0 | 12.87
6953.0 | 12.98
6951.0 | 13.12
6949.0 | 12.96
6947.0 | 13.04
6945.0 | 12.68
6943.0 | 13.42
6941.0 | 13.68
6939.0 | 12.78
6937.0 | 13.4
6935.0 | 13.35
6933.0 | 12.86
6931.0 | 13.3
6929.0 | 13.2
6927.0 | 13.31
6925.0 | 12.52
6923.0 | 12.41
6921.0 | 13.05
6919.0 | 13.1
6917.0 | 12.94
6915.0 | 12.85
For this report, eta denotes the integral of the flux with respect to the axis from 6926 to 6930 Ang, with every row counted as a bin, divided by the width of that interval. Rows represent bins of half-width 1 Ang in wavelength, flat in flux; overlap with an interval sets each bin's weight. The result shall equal 13.3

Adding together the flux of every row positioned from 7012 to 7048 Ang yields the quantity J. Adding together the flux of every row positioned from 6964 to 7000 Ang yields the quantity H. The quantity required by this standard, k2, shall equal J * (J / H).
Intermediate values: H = 234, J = 231.9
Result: 230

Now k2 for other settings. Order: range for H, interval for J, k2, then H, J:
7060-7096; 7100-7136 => 226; 233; 229.8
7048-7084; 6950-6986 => 232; 234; 232.8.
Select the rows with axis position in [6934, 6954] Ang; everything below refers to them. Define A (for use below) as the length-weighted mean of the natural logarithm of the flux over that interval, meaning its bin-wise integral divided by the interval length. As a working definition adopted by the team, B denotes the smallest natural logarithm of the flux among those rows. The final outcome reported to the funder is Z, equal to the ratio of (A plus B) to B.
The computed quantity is 2.014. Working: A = 2.58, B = 2.54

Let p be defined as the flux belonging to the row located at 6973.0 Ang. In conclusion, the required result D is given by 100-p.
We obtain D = 87.3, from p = 12.68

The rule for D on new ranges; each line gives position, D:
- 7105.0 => 86.9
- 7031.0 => 87.4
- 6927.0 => 86.7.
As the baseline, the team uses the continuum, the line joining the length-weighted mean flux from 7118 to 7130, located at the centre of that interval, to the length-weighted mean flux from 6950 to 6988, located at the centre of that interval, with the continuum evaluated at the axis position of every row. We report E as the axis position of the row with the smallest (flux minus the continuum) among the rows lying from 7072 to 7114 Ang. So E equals 7085.0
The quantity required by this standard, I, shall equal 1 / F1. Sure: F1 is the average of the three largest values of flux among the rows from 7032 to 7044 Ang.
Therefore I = 0.0766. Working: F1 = 13.1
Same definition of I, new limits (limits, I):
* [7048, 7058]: 0.0768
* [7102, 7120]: 0.0762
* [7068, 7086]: 0.0752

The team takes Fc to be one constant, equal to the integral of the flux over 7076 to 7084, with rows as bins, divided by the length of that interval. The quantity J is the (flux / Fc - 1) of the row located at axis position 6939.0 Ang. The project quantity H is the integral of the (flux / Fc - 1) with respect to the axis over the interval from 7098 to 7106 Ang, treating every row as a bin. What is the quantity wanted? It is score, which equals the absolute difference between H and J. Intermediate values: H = 0.03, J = -0.012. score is 0.038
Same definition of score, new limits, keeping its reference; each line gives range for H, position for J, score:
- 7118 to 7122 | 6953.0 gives 0.119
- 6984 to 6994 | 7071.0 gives 0.235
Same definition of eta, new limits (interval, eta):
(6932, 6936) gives 13.1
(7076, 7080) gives 12.9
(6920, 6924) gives 12.7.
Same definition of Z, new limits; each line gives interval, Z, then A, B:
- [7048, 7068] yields 2.008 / 2.56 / 2.54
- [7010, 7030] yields 2.017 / 2.56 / 2.52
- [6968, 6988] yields 2.028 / 2.56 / 2.49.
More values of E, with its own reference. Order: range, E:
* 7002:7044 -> 7017.0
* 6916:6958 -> 6923.0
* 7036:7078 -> 7037.0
